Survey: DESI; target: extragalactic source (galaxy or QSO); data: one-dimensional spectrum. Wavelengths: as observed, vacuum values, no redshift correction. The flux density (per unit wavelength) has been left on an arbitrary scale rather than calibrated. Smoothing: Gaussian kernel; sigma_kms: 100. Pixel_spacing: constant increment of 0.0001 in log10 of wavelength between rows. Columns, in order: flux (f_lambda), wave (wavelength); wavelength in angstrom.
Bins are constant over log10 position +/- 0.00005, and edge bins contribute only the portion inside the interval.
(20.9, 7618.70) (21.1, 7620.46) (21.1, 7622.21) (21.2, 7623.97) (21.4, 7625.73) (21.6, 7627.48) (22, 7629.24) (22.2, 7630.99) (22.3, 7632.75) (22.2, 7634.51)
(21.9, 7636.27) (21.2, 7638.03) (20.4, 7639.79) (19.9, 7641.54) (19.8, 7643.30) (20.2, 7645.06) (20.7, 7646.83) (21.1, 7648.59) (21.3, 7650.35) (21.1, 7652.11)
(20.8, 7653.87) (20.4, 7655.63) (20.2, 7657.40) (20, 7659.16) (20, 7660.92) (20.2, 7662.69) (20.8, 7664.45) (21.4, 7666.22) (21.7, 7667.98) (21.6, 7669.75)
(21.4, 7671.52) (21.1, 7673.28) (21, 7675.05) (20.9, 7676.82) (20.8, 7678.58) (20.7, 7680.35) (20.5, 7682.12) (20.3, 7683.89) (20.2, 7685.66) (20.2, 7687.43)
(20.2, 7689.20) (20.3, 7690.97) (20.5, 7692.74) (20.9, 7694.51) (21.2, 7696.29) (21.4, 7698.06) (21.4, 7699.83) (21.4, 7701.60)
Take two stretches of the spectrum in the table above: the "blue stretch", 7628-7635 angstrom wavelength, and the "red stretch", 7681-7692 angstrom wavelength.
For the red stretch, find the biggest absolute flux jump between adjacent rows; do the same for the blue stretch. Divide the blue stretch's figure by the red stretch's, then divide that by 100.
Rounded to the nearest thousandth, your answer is 0.010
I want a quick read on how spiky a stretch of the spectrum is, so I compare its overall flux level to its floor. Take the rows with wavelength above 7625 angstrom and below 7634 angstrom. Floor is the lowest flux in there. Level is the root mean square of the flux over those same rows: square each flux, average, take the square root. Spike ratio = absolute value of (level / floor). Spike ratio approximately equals 1.02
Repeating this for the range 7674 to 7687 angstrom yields 1.02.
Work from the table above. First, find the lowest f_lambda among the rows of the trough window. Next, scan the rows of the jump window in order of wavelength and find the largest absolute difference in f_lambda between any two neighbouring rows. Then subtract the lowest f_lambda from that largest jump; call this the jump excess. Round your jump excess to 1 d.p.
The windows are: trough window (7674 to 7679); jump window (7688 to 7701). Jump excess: -20.4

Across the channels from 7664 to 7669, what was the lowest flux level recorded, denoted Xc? 20.8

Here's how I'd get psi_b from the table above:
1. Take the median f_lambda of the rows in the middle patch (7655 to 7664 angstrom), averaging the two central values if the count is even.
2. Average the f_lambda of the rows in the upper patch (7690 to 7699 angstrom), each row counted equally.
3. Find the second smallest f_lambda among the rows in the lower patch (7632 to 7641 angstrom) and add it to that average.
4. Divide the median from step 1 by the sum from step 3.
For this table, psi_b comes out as 0.480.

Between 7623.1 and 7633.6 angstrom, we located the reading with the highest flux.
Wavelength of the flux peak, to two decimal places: 7632.75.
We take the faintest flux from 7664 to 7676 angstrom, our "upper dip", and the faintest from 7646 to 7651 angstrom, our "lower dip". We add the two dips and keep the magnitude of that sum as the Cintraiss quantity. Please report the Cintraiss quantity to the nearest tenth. 41.5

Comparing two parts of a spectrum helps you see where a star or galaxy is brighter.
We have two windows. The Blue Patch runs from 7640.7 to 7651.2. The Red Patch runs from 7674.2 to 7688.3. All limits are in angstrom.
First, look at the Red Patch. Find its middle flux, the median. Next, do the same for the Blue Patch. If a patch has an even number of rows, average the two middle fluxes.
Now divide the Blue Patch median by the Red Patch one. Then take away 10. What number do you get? -9.01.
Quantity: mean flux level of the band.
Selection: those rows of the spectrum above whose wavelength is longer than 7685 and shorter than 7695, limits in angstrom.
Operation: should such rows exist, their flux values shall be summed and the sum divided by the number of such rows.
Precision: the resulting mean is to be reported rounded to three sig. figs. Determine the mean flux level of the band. 20.4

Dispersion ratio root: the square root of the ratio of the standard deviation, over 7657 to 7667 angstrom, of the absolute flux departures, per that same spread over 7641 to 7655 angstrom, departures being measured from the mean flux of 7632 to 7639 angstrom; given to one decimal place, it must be 1.0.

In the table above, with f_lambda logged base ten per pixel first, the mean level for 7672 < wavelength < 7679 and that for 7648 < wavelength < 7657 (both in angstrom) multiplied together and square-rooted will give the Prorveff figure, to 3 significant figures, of 1.32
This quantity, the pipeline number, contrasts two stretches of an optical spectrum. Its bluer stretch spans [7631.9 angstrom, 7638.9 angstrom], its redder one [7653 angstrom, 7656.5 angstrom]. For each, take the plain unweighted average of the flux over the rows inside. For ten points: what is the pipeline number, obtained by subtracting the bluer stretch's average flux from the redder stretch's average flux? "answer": -1.3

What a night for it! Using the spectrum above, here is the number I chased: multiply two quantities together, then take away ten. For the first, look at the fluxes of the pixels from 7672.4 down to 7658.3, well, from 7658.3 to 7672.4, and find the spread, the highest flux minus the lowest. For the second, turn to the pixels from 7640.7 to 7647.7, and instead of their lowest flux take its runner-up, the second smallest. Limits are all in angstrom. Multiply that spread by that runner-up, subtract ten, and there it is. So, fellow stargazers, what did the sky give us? 23.8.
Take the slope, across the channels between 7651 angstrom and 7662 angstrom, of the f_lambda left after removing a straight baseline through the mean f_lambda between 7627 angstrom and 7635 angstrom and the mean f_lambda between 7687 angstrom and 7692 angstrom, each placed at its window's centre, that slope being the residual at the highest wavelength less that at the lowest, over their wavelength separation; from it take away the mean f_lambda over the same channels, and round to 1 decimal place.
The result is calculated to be -20.5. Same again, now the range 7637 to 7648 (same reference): -20.4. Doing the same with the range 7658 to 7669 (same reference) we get -20.5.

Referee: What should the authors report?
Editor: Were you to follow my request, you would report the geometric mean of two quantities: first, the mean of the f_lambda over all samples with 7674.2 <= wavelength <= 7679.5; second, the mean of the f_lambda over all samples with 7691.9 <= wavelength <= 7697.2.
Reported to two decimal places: 20.88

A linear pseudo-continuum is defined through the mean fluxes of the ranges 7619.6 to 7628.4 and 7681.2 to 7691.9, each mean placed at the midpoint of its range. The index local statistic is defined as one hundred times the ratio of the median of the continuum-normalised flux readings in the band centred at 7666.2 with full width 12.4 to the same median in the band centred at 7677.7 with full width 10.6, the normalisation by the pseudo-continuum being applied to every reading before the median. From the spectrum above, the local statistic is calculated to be 102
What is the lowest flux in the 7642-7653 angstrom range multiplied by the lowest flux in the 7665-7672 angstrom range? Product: 424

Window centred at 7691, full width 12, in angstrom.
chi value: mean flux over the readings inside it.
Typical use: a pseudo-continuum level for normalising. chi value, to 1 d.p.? 20.5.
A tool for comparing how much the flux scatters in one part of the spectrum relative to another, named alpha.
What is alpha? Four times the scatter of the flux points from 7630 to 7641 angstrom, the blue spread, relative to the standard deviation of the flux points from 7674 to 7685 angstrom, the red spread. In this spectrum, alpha 12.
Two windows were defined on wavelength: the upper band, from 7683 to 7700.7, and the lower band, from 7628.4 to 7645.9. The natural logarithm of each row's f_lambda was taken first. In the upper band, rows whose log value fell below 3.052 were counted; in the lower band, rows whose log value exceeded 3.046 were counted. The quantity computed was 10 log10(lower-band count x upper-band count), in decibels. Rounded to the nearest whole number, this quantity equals 16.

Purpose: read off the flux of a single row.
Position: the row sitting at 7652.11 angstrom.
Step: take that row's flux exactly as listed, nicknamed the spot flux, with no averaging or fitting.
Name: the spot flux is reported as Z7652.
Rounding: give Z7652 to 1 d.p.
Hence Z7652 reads 21.1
